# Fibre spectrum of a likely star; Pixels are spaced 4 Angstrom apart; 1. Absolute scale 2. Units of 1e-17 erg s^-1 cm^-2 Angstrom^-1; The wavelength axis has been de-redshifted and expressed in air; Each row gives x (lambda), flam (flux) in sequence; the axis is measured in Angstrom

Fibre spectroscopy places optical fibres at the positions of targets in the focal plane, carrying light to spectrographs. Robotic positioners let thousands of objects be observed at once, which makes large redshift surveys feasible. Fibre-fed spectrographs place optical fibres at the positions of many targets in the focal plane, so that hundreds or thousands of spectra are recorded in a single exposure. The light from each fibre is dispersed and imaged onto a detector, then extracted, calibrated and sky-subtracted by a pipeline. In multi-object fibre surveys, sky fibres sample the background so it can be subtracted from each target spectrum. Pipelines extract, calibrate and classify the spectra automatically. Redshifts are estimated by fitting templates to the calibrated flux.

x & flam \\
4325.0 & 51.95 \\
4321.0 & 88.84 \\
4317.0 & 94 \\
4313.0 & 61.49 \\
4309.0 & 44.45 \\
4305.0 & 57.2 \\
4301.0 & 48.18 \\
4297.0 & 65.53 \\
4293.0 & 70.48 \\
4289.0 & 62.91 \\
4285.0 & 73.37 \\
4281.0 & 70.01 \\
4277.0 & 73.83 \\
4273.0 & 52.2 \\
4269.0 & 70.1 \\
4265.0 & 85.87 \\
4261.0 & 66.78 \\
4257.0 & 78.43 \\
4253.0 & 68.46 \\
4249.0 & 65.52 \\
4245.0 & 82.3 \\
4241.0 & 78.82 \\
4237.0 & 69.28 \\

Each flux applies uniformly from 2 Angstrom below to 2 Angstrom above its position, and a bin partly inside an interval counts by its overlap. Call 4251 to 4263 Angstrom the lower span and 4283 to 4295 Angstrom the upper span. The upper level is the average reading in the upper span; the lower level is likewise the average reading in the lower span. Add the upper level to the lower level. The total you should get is 140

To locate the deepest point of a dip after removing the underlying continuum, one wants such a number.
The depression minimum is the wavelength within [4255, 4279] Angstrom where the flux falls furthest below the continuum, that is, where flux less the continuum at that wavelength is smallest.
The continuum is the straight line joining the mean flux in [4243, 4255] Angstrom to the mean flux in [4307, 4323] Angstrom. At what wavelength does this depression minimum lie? 4273.0 Angstrom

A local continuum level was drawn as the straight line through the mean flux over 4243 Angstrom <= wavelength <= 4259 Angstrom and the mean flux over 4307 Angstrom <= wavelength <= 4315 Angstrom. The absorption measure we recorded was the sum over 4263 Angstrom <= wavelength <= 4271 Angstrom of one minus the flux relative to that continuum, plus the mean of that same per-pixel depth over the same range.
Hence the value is -0.43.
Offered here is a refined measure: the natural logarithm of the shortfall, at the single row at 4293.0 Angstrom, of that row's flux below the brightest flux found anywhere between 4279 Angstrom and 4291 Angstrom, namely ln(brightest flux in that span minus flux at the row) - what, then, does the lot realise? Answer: 1.1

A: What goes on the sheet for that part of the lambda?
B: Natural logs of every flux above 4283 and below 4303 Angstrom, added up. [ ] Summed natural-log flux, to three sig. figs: 20.8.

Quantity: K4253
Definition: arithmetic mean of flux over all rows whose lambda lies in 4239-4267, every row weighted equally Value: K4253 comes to 75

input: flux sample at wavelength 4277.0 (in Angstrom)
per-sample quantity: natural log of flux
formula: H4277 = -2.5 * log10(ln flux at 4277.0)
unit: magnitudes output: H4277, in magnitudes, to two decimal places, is -1.58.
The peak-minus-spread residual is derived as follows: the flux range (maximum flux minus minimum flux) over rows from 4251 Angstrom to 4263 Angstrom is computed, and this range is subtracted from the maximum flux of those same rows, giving 67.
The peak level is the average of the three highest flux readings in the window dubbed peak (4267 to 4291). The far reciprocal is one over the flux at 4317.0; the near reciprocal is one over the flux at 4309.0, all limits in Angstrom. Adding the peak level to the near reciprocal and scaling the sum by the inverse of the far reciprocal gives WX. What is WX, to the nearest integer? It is 6811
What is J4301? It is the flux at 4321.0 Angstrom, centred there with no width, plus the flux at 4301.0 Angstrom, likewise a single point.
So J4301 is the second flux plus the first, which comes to 137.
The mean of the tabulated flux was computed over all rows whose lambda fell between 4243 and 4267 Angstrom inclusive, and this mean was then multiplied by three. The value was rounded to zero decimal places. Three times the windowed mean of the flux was 224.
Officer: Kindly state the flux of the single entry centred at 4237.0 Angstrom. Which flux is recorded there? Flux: 69.28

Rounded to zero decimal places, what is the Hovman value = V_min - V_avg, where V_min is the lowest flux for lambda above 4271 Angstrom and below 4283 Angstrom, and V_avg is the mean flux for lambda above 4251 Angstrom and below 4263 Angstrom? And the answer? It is -19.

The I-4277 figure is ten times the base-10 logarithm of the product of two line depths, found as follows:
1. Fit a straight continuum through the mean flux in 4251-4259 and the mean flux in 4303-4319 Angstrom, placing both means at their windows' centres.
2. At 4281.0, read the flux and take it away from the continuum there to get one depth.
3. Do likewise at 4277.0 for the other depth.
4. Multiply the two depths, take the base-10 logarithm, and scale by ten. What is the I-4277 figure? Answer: 5.1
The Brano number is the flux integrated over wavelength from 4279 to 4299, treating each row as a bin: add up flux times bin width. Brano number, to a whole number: 1369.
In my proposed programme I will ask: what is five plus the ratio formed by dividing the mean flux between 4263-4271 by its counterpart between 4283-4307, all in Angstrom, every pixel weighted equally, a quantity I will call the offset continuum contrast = 6.24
